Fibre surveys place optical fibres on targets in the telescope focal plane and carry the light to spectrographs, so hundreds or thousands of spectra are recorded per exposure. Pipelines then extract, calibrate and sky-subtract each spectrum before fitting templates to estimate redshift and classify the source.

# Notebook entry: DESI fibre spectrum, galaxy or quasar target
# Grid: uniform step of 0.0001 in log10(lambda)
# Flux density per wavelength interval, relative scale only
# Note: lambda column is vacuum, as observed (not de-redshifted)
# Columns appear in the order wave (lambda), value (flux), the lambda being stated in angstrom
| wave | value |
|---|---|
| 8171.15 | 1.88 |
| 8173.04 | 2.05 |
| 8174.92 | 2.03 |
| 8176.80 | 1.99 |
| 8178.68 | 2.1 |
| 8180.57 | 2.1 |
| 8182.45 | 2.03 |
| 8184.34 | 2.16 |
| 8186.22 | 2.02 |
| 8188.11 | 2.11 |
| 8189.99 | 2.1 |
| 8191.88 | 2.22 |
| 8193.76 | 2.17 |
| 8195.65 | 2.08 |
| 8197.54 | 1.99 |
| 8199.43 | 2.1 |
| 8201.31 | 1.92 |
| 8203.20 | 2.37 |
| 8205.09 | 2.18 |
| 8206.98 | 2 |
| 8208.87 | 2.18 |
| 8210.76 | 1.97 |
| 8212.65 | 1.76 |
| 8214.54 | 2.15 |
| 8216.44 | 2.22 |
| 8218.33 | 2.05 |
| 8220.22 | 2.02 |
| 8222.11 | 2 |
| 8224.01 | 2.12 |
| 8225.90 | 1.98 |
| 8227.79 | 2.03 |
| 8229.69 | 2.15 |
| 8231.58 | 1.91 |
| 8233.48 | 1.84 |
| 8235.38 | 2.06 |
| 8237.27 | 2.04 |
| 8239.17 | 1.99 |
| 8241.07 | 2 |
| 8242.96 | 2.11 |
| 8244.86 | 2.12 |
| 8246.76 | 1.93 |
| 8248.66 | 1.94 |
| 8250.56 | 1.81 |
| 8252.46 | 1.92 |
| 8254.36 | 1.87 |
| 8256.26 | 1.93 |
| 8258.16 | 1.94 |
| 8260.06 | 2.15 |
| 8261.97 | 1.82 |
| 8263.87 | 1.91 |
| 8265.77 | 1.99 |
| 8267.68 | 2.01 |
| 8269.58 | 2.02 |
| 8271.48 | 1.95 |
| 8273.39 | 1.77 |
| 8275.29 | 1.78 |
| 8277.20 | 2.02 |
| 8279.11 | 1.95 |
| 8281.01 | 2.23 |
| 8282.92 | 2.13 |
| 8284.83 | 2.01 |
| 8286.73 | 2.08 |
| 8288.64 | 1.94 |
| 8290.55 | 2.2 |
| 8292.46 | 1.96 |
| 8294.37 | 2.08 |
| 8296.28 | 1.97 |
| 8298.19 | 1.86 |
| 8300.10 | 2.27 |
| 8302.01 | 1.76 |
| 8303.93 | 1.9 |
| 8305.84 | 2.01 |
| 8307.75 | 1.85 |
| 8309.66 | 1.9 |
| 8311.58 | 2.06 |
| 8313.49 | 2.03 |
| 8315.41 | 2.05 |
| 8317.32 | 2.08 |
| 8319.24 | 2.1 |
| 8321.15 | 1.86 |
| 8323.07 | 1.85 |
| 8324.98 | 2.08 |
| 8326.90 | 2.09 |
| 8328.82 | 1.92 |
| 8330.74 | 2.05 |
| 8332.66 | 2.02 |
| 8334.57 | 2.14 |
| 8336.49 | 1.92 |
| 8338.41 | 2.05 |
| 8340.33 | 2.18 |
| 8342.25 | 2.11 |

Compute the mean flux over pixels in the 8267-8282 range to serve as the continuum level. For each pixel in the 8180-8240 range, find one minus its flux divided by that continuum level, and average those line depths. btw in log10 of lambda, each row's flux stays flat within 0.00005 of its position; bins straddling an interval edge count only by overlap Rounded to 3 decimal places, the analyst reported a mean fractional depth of -0.049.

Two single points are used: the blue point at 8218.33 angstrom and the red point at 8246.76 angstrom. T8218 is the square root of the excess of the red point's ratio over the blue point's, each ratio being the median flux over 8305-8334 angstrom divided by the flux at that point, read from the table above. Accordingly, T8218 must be 0.25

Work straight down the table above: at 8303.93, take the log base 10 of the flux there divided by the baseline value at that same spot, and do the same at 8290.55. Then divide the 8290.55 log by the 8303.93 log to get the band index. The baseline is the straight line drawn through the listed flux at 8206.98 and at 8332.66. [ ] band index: -1.5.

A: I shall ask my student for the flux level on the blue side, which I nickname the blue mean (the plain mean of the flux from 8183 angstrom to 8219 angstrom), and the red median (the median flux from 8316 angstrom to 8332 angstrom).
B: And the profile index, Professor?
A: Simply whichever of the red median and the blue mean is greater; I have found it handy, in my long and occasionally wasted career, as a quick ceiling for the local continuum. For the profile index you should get 2.09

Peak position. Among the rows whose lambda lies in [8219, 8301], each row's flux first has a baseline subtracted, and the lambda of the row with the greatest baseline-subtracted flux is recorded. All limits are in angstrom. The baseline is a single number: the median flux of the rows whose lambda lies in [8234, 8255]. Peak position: 8300.10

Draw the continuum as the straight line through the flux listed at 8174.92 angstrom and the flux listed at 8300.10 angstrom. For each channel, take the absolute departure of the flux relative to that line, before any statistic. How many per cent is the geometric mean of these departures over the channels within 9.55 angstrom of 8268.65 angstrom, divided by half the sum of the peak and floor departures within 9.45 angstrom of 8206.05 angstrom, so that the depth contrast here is 126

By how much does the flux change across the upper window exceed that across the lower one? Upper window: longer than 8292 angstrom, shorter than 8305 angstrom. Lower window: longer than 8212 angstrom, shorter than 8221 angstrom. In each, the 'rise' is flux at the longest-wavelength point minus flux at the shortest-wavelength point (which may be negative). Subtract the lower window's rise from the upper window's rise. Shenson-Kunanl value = -0.32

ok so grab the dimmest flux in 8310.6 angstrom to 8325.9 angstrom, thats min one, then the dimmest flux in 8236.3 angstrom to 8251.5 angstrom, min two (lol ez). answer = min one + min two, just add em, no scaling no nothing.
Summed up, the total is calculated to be 3.66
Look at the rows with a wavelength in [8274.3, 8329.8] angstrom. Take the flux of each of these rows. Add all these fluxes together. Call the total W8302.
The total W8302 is 58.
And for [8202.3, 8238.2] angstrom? 39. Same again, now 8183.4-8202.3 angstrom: 21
